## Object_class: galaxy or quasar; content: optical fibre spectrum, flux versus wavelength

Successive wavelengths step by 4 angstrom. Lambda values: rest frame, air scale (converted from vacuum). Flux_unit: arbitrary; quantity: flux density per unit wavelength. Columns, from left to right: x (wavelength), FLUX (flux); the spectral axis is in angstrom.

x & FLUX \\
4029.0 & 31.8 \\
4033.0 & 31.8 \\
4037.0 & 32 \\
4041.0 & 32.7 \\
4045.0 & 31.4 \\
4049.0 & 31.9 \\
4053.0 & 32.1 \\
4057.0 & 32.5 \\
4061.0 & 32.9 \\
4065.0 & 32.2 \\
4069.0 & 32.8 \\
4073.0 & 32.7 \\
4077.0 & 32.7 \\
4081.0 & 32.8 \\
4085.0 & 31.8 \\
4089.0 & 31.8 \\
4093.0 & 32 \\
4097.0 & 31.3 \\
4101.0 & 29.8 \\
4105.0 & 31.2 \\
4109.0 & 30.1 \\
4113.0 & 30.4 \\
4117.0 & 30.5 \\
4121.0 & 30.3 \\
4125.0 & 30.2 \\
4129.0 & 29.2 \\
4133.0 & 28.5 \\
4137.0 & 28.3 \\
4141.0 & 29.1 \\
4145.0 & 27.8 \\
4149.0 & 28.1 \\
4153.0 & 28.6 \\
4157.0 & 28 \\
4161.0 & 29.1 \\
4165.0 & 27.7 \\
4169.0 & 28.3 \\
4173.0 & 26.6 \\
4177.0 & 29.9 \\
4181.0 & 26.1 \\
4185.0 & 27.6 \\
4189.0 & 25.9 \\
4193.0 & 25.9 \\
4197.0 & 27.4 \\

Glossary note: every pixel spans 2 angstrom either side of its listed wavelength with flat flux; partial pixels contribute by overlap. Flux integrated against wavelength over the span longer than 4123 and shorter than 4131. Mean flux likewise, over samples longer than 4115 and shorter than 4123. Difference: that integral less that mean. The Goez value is 207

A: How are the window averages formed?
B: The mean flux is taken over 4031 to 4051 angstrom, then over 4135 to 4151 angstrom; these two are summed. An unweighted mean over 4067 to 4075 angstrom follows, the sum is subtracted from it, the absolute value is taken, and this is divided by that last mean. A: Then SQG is 0.84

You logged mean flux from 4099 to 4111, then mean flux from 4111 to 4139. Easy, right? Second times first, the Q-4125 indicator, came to 900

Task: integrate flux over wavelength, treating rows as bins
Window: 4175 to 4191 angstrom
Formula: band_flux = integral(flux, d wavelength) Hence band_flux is 438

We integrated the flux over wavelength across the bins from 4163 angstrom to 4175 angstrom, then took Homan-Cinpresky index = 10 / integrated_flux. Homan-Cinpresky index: 0.0303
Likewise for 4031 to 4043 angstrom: 0.0259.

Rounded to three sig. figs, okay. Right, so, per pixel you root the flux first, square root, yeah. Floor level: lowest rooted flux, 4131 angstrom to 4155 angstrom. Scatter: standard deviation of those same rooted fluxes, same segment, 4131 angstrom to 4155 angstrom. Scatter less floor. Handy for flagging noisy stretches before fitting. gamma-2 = -5.23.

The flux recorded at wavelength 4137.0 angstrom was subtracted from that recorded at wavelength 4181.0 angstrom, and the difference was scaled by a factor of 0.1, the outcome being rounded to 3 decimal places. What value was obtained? -0.220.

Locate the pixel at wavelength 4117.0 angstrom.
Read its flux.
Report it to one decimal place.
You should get 30.5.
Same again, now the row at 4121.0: 30.3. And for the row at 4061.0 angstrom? 32.9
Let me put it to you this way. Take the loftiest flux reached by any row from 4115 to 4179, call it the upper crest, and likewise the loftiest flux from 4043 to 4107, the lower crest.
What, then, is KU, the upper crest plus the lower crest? 63.4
